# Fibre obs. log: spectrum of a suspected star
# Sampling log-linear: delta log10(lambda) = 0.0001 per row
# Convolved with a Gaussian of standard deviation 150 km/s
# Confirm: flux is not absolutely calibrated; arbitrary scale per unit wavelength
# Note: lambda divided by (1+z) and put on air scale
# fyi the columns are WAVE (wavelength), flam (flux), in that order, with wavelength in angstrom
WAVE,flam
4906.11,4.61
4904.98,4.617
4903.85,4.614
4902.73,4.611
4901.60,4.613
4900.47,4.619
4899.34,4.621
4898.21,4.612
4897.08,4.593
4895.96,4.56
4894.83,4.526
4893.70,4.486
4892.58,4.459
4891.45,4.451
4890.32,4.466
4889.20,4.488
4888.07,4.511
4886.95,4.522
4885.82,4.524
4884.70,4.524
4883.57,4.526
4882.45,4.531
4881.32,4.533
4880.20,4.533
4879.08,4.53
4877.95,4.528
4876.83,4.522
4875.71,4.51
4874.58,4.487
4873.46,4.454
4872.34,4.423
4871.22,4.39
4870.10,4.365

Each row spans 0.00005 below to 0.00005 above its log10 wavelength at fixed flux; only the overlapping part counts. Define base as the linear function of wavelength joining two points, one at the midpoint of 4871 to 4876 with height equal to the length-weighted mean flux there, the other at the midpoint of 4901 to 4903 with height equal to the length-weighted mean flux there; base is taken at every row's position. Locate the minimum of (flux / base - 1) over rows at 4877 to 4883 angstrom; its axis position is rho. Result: 4882.45 angstrom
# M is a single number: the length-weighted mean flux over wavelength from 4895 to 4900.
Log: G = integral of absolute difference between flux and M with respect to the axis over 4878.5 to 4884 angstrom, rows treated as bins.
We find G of 0.33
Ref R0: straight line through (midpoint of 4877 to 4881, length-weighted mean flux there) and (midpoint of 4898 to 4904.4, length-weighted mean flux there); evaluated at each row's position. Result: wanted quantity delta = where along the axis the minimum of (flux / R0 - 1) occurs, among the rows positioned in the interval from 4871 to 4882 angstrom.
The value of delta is 4871.22 angstrom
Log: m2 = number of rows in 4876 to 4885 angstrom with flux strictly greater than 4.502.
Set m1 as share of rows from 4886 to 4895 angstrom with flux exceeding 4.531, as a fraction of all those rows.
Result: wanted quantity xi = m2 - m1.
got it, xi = 8.0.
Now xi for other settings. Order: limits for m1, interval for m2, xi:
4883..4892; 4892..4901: 6.0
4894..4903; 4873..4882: 5.1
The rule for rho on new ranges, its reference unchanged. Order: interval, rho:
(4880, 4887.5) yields 4886.95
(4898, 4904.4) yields 4903.85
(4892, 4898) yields 4892.58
